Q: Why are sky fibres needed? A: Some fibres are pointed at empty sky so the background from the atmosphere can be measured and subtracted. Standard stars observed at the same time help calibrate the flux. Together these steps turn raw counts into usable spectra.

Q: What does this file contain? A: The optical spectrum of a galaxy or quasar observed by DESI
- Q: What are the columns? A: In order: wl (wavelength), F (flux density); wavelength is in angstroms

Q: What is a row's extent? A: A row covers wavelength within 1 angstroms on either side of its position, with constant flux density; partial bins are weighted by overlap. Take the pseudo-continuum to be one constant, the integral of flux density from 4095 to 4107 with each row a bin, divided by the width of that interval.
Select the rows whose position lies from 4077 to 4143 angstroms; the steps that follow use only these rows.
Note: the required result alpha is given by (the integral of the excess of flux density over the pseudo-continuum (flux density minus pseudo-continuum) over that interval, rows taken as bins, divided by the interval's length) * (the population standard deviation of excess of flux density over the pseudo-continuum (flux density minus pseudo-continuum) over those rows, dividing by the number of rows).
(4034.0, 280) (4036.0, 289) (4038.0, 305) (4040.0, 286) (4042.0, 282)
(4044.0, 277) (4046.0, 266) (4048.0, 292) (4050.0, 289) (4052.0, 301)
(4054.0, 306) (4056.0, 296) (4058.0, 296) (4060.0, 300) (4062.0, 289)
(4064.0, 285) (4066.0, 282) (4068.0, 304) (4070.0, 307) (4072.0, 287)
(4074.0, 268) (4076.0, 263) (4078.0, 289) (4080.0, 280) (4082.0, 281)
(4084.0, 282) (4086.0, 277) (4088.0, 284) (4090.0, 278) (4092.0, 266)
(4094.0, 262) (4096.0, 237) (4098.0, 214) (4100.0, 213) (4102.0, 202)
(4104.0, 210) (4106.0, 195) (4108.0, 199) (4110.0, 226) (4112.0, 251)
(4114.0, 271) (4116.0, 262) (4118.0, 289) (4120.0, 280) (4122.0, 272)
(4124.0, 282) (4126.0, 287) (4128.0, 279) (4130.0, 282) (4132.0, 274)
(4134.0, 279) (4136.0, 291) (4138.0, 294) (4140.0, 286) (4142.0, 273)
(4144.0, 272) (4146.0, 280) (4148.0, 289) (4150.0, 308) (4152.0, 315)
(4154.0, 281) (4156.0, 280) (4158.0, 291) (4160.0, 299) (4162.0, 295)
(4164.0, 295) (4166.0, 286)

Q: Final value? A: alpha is 1520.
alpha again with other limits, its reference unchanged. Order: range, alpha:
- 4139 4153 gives 1193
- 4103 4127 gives 1354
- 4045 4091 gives 904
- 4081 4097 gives 870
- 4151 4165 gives 898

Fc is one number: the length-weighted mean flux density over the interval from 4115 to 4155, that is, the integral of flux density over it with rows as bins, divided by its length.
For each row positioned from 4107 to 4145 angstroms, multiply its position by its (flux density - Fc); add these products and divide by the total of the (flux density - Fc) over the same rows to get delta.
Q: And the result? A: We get 4113.5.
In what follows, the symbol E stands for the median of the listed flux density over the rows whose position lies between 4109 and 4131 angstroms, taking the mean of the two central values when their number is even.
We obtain 279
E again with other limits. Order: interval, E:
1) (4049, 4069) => 296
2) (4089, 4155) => 274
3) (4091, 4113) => 214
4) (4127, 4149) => 280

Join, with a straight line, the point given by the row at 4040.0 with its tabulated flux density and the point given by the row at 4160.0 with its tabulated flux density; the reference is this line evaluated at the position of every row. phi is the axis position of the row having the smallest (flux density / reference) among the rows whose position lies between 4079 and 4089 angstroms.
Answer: 4086.0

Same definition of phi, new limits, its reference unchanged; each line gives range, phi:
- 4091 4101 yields 4100.0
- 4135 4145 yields 4144.0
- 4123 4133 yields 4132.0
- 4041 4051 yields 4046.0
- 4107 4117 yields 4108.0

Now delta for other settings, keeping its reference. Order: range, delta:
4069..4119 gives 4103.1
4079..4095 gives 4090.4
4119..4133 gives 4126.1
